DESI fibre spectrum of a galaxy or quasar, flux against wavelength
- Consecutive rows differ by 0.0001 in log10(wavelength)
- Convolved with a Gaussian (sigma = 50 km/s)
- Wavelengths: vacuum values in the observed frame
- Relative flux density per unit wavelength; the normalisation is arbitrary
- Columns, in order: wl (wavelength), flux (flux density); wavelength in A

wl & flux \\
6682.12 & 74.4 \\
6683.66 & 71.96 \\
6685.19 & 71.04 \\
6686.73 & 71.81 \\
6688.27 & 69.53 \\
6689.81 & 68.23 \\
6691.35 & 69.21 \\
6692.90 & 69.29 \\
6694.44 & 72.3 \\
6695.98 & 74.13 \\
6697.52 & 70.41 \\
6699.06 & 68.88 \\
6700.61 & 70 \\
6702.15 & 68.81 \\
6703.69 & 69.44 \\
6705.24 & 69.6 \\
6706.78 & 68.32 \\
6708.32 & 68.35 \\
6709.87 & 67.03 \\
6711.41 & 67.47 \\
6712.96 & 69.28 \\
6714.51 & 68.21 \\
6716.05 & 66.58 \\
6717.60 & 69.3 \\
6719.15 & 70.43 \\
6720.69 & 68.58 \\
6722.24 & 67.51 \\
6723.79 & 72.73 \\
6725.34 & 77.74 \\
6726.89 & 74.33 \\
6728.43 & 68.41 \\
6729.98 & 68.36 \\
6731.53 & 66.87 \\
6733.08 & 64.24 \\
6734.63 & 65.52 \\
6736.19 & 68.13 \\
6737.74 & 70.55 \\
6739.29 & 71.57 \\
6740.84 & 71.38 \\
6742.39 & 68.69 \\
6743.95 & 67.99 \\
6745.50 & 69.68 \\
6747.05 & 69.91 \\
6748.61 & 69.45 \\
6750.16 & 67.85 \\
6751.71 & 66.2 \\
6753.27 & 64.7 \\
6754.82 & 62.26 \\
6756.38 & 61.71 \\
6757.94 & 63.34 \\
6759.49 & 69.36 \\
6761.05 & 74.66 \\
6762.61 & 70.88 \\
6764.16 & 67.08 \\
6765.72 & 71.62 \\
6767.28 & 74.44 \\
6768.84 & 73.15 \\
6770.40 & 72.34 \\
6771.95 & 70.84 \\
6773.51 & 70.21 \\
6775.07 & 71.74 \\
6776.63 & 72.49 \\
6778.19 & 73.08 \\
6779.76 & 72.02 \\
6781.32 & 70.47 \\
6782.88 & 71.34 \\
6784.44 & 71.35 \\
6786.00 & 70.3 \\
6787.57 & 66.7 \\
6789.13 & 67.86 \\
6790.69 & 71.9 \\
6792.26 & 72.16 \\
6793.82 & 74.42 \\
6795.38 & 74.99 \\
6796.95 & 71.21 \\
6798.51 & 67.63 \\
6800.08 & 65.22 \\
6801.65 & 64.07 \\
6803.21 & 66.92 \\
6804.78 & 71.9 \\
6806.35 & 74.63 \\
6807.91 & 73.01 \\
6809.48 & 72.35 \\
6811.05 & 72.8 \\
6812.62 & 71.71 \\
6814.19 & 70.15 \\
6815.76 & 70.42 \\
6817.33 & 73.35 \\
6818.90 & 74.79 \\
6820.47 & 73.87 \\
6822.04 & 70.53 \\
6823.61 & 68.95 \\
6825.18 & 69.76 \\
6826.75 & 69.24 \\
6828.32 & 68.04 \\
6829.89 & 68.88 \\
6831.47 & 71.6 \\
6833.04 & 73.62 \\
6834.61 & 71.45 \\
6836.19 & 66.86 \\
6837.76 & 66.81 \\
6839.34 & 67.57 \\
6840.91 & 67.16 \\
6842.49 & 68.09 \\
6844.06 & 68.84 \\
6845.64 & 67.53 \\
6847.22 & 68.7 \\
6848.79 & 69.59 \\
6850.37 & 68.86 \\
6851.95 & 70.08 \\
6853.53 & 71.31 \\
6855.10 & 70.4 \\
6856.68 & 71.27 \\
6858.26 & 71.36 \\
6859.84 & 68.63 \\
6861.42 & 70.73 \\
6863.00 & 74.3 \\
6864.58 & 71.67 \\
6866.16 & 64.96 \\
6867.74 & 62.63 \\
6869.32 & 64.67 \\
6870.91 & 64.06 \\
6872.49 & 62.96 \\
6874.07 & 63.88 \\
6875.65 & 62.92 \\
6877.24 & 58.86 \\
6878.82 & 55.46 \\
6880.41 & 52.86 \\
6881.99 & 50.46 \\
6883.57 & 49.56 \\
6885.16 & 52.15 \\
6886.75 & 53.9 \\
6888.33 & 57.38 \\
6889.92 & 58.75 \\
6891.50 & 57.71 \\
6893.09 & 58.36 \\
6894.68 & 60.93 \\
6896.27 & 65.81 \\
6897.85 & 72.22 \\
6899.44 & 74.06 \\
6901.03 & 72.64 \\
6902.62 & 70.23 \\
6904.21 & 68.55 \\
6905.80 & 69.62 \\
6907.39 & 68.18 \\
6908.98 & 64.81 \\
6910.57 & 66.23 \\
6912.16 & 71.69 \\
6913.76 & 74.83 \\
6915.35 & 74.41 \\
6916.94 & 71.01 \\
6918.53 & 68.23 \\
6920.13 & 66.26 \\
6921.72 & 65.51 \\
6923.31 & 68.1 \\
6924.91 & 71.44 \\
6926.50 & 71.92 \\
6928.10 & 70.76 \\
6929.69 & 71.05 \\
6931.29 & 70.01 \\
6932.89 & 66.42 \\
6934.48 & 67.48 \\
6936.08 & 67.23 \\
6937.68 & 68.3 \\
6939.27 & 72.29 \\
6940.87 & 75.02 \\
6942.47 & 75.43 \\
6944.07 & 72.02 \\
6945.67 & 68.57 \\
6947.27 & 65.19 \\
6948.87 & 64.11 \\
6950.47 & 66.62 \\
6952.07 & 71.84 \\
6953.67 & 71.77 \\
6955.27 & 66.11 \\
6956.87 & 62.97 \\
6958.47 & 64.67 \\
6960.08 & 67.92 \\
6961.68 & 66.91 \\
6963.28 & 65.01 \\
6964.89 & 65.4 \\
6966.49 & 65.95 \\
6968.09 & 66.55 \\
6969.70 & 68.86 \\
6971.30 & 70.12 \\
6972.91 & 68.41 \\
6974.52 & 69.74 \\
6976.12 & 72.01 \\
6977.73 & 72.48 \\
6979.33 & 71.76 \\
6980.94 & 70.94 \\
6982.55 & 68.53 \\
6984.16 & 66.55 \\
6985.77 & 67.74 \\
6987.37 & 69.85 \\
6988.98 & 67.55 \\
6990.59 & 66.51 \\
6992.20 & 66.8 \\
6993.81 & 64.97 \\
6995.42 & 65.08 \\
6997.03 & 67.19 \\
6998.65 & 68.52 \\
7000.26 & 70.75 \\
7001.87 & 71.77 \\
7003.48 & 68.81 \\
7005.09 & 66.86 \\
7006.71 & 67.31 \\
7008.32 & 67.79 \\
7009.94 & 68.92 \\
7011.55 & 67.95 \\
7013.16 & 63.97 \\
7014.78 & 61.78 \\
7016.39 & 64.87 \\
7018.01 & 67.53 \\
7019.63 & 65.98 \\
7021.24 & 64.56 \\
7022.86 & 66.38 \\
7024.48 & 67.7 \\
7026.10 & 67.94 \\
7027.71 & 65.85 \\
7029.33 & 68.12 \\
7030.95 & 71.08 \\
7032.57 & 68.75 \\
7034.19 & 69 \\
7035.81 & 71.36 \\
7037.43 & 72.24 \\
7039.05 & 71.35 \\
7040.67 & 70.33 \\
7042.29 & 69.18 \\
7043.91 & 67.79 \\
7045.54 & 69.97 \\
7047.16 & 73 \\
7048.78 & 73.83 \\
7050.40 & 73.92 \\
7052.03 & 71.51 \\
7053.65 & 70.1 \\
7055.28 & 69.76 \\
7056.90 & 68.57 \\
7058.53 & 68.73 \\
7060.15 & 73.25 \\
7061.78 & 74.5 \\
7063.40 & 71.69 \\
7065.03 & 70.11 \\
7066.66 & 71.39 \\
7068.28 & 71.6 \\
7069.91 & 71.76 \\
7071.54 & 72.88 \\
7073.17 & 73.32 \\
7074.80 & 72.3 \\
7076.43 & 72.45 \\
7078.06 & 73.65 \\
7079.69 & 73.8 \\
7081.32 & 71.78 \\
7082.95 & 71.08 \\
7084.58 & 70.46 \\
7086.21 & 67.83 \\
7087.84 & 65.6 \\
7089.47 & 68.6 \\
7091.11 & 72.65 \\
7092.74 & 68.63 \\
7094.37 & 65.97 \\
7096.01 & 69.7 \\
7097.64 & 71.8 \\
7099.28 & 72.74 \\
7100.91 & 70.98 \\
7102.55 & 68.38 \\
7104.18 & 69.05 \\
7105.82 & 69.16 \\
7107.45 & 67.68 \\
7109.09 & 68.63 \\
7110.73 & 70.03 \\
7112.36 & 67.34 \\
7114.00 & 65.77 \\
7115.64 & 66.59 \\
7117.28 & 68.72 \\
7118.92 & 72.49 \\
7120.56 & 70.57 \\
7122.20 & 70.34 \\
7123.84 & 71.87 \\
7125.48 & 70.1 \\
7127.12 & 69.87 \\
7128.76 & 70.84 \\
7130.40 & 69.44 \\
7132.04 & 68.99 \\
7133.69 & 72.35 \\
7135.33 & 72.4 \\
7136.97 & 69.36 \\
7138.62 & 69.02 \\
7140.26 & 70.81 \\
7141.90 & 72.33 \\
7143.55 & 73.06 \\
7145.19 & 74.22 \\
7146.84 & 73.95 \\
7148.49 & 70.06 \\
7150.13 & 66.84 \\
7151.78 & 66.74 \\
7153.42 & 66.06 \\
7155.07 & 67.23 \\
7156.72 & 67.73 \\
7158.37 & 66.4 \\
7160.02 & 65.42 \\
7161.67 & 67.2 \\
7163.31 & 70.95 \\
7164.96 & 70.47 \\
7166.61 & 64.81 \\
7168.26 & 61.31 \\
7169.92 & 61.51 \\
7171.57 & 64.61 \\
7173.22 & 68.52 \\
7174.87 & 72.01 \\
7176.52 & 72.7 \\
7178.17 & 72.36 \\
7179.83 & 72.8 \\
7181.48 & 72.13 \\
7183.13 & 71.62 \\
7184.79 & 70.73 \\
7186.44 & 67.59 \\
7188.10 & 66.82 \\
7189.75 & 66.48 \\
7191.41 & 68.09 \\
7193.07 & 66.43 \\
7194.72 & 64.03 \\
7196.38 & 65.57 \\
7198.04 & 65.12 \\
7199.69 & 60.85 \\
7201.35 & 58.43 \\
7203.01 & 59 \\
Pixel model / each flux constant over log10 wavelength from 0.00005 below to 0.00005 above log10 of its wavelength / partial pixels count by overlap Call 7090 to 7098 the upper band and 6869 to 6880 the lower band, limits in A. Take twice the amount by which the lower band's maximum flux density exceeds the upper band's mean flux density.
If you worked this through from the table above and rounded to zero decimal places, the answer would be -10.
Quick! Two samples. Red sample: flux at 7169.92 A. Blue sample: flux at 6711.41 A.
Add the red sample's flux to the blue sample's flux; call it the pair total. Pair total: 129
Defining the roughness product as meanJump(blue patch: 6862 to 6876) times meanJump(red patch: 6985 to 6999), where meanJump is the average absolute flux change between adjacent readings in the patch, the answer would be 3.0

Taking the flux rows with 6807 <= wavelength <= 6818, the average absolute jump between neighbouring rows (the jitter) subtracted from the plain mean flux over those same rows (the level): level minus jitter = 70.8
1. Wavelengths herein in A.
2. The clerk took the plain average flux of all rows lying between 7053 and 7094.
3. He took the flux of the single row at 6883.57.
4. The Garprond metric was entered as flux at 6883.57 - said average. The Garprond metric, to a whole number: -21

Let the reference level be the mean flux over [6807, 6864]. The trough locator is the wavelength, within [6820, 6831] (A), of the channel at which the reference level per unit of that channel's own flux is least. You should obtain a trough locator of 6820.47 A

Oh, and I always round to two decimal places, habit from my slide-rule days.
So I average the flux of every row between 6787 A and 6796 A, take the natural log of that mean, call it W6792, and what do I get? 4.27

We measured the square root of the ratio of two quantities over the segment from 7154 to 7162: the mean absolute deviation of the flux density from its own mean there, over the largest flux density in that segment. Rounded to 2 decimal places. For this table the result 0.10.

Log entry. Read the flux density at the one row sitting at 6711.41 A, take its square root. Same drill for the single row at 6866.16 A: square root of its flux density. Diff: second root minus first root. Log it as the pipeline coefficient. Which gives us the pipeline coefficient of -0.15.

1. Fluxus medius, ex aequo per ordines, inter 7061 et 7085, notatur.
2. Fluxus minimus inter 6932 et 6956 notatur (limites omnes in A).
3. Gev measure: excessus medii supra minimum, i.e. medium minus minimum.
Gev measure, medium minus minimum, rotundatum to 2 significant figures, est 8.1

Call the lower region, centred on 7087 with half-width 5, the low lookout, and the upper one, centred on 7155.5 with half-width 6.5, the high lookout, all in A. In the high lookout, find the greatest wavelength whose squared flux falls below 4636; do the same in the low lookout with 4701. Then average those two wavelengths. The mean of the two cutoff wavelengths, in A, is 7124.8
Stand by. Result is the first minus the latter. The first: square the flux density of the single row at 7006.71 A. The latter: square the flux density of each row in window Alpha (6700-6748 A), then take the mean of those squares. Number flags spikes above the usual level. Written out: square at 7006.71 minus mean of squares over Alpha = -263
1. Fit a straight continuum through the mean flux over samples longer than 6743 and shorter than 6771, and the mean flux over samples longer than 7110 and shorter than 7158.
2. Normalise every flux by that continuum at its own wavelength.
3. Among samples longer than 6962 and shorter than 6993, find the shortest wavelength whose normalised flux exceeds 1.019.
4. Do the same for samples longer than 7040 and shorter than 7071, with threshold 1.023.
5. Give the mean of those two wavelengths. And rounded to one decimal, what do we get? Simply 7011.6 A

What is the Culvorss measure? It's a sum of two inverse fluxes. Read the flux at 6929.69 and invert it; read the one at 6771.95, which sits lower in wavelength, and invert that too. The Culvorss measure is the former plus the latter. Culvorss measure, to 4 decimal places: 0.0282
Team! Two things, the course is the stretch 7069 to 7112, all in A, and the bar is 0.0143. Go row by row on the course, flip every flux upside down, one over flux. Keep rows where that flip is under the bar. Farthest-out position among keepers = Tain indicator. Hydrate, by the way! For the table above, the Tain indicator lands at 7110.73 A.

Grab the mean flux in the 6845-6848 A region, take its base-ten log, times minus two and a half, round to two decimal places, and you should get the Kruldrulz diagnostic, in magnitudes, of -4.58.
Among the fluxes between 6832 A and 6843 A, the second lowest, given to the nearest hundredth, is 66.86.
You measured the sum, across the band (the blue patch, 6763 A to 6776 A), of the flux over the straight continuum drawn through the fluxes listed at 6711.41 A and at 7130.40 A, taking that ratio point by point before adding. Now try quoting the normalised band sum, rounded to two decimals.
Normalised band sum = 8.44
